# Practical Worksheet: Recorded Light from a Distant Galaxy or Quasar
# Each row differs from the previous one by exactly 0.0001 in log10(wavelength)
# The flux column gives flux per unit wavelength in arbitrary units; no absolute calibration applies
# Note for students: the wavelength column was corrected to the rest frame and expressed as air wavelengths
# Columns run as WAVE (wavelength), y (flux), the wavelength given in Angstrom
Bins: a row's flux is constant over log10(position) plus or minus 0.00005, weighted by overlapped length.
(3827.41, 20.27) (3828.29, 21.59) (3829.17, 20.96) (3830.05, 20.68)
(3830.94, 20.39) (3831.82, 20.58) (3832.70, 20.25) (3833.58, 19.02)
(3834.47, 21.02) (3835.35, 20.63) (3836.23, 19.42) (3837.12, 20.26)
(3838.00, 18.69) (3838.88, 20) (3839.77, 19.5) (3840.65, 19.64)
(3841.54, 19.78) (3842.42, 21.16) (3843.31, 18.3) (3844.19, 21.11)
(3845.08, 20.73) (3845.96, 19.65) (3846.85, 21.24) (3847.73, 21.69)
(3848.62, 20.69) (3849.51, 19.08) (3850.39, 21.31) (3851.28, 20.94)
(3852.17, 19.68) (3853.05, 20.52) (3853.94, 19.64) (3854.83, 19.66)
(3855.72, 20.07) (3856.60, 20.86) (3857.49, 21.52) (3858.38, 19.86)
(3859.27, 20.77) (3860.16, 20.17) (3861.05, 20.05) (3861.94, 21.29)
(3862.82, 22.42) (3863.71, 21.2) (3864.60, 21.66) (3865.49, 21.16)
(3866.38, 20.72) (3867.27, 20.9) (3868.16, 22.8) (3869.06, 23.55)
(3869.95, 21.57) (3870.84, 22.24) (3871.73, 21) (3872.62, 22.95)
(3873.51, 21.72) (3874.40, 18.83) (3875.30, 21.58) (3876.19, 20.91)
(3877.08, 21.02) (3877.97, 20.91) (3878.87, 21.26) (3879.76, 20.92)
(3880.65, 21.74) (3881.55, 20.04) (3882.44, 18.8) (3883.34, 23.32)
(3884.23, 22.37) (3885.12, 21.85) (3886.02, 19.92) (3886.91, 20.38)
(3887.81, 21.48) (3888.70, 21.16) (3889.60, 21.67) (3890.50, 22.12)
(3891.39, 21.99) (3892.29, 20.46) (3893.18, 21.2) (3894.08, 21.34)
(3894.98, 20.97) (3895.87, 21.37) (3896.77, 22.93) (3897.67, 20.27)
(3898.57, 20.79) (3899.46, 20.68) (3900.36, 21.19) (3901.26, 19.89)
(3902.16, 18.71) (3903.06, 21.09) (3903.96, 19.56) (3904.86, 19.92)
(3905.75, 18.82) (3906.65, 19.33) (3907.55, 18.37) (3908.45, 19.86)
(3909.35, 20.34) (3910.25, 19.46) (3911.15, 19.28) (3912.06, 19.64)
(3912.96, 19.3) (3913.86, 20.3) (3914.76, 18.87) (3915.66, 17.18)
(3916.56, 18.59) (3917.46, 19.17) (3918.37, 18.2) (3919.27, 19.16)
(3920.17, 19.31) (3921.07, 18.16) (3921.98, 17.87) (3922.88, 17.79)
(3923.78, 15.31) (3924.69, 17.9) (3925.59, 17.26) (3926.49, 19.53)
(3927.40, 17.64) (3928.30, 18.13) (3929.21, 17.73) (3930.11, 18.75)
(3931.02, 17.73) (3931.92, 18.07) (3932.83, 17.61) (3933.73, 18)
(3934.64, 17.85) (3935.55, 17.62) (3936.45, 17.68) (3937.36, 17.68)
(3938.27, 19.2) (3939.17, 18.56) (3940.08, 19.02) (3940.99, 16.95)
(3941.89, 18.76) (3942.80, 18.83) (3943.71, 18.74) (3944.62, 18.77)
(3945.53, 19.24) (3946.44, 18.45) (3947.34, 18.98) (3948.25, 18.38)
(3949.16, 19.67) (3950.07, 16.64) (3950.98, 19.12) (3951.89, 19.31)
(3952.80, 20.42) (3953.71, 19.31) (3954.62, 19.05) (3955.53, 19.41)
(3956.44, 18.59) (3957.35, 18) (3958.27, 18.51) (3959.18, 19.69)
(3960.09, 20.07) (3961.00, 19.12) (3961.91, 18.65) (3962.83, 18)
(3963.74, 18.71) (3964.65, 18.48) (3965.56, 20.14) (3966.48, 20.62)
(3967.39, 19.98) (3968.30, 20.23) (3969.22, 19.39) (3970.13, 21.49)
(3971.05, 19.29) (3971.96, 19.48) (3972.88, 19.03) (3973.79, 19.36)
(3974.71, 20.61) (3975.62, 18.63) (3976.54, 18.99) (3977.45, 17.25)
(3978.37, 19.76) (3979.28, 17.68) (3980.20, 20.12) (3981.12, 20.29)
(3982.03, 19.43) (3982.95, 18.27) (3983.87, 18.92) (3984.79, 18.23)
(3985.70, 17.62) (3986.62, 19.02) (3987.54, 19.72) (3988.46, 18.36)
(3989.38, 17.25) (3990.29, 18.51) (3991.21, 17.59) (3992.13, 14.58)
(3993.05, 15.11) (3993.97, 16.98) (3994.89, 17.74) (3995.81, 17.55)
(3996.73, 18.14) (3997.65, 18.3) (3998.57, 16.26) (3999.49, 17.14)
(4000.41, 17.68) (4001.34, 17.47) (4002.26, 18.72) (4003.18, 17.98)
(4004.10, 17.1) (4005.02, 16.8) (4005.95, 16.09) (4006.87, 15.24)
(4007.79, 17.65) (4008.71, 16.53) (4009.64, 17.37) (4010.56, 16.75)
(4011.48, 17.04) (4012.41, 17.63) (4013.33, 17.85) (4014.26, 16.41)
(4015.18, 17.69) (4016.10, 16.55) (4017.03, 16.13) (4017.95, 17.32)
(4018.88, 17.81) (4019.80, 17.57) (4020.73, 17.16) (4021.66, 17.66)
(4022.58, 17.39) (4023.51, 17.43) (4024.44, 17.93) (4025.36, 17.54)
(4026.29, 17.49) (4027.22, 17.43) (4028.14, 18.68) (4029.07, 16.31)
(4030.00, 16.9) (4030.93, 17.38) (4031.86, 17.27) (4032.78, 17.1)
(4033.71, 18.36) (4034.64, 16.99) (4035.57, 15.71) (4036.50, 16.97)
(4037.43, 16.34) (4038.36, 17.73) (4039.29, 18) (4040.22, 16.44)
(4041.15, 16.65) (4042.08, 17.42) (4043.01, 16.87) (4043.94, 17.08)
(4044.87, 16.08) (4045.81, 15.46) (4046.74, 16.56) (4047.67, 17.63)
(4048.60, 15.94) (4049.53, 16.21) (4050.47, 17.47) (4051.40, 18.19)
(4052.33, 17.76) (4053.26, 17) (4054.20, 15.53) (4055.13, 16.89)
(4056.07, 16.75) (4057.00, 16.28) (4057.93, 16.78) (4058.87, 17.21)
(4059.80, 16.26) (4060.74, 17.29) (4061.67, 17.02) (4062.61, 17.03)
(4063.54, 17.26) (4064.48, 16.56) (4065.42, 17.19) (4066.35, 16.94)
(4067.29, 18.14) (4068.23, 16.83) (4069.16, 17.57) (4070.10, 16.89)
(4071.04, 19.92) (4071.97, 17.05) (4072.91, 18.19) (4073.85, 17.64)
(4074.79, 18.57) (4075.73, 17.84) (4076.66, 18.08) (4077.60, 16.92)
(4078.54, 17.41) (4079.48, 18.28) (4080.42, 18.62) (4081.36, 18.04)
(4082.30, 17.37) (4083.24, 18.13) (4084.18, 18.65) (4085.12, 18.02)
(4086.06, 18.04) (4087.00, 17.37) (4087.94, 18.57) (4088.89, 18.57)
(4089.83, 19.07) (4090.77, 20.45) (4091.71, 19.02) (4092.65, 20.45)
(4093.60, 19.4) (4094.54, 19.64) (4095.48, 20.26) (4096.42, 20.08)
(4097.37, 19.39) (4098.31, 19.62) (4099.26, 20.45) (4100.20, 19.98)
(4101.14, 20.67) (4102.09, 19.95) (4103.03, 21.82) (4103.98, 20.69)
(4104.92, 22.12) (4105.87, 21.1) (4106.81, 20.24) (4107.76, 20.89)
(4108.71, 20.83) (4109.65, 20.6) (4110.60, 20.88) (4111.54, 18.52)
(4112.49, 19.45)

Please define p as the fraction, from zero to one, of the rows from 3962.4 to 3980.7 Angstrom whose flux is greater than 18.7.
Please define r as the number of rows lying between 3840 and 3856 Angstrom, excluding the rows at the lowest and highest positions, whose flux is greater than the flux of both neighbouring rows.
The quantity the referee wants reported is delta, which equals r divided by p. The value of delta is 7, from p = 0.75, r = 5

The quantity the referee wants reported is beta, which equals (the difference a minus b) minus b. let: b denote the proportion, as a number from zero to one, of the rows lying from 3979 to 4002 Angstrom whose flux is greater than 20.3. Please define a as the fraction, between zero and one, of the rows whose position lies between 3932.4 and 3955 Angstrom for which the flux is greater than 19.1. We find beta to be 0.28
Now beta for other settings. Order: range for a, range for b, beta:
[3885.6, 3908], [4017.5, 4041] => 0.88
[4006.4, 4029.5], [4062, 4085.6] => 0.00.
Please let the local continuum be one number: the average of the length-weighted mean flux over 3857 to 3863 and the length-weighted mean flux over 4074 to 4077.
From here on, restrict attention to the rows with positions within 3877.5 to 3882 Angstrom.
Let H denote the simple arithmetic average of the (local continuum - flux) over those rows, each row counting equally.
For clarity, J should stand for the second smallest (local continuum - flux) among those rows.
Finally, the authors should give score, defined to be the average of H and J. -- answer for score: -1.64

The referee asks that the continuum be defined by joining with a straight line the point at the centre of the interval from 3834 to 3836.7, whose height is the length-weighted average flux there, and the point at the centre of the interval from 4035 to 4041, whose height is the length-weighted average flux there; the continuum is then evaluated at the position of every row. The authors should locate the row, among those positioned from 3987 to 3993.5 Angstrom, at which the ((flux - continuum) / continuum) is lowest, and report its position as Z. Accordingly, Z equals 3992.13 Angstrom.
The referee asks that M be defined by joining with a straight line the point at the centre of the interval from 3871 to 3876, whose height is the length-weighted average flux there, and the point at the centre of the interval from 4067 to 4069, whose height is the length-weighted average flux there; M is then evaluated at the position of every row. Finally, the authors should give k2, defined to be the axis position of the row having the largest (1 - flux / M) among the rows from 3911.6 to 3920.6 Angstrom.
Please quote 3915.66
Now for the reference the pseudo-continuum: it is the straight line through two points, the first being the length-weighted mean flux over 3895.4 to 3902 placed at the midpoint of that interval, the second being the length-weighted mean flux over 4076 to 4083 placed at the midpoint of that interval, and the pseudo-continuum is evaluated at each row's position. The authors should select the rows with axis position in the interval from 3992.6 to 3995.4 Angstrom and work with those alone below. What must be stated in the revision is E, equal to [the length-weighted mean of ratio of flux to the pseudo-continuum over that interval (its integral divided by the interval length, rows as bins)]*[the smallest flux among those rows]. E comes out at 13.0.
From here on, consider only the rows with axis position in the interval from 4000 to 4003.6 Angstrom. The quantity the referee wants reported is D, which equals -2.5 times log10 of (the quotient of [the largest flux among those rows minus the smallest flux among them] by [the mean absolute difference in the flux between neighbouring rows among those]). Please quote -0.58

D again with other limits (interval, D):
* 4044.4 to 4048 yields -0.92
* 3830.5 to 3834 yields -1.07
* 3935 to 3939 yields -1.19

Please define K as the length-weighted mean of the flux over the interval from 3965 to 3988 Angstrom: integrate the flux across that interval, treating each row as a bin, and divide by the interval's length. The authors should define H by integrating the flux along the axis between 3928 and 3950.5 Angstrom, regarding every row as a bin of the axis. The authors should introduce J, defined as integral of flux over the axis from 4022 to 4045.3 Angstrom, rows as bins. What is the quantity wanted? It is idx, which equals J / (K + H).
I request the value 0.93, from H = 411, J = 400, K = 19.3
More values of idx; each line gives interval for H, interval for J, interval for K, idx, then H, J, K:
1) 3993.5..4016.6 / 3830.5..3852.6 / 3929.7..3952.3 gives 1.07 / 398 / 446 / 18.4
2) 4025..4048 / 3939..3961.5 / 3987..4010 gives 1.04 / 392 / 425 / 17.3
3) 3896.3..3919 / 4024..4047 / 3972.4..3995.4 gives 0.85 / 446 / 393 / 18.4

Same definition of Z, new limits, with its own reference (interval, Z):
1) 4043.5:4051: 4045.81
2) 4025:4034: 4029.07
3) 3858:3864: 3858.38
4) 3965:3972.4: 3971.05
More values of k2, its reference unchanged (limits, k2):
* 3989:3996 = 3992.13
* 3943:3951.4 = 3950.07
